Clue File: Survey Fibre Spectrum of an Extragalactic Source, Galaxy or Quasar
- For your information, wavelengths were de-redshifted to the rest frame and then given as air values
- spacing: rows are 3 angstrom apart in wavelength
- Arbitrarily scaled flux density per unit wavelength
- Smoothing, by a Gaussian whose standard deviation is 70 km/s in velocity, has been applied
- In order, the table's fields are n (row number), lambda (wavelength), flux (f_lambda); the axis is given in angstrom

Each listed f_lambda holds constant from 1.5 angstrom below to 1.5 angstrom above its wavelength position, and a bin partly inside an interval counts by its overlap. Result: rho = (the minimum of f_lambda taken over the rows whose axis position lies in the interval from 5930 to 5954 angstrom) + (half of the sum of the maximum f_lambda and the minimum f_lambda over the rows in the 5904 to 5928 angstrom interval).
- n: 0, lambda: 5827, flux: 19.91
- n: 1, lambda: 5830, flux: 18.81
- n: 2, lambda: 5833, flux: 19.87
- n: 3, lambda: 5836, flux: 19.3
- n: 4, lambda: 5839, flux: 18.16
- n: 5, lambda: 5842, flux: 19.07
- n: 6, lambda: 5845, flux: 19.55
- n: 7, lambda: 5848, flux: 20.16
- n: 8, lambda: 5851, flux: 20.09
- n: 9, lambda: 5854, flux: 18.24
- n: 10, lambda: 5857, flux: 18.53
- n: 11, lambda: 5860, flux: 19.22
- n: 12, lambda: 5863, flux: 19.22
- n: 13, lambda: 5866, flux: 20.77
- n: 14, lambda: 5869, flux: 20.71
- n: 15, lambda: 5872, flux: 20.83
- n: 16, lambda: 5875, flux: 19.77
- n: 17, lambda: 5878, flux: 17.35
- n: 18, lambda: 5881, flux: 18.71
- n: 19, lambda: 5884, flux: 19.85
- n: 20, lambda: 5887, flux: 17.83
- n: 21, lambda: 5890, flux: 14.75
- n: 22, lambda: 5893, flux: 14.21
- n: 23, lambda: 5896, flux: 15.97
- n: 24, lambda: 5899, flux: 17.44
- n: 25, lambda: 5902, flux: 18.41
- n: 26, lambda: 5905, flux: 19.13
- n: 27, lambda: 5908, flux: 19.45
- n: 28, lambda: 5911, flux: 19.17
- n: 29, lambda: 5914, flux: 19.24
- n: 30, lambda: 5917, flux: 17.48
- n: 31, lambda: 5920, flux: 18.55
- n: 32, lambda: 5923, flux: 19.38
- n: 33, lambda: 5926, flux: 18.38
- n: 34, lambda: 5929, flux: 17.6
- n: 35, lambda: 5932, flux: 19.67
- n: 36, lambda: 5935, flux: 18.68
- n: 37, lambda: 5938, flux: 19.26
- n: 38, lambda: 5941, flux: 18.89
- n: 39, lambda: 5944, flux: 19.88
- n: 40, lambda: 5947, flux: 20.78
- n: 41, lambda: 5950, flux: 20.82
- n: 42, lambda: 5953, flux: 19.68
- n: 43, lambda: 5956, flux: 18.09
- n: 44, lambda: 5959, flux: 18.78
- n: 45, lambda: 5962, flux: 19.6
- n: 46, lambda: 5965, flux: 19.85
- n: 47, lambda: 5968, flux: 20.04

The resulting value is 37.1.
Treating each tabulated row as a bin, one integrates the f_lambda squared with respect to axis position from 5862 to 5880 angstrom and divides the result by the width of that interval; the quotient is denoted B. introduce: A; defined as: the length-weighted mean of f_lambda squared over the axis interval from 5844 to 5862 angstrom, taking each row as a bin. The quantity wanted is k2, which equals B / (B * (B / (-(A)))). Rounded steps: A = 373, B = 392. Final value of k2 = -1.0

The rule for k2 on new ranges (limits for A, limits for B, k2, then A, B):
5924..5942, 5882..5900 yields -1.2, 352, 283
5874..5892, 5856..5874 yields -0.8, 323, 397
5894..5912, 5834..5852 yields -0.9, 330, 376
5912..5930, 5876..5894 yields -1.1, 342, 302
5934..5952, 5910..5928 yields -1.1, 391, 349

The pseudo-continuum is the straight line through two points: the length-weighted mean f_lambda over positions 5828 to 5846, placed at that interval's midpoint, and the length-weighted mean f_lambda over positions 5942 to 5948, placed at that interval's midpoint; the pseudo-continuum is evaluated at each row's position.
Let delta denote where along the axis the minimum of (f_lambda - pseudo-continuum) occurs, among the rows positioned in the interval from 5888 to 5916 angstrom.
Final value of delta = 5893 angstrom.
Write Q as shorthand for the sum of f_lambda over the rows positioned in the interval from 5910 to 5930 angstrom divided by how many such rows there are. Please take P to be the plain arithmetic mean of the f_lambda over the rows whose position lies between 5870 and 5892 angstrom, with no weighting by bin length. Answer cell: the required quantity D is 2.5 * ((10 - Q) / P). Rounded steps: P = 18.4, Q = 18.5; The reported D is -1.16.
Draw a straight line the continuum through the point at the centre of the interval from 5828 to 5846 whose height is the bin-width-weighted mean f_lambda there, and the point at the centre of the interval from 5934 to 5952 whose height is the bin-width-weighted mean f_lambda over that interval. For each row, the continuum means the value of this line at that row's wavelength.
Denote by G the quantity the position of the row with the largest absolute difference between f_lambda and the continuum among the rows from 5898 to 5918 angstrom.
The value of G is 5917 angstrom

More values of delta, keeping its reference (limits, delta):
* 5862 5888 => 5878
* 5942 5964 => 5956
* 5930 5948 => 5935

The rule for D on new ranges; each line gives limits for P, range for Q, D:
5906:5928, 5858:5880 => -1.29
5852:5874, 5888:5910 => -0.90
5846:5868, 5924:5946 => -1.14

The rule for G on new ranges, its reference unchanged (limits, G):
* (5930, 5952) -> 5950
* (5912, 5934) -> 5917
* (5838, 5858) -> 5854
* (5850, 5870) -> 5866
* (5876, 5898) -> 5893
